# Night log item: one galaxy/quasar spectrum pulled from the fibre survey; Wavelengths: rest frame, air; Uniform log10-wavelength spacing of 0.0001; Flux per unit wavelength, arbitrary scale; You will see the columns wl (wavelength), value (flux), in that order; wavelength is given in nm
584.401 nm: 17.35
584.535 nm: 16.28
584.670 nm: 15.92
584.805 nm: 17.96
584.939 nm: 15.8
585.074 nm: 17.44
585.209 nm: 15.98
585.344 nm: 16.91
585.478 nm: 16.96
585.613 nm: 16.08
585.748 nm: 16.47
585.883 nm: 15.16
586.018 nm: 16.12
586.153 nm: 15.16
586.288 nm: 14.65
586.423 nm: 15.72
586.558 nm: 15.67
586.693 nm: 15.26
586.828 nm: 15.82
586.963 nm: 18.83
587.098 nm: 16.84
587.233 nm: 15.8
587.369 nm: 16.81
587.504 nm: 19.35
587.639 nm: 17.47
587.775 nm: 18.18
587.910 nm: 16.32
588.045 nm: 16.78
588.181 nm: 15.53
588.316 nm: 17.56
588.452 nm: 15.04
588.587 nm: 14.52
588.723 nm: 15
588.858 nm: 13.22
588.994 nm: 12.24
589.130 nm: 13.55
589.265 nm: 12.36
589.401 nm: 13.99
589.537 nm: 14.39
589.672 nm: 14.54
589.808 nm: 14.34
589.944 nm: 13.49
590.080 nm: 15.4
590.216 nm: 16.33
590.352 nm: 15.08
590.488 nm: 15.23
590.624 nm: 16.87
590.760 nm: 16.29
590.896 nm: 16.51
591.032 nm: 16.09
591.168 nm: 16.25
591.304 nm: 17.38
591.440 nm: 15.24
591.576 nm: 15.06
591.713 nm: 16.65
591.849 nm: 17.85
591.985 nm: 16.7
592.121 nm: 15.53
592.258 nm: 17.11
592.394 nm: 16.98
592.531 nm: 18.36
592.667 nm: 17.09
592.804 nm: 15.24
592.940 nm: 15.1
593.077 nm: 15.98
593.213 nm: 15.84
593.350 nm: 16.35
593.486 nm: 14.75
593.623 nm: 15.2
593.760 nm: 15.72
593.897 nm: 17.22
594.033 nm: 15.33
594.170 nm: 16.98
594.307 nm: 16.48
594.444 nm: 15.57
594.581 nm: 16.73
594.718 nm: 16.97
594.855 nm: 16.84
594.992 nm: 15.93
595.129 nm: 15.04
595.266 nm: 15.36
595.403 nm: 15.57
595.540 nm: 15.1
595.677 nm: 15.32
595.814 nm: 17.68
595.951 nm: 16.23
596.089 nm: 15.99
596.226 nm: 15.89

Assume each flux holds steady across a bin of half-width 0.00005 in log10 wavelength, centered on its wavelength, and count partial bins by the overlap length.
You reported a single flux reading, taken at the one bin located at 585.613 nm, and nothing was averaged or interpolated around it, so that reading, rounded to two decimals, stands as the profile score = 16.08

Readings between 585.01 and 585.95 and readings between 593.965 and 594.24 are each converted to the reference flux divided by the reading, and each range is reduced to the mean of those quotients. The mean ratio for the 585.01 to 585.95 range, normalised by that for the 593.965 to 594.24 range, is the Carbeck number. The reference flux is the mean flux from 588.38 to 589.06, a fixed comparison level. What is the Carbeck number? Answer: 0.98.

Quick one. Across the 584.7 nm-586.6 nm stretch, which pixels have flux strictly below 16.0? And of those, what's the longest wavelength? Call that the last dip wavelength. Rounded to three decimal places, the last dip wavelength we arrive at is 586.558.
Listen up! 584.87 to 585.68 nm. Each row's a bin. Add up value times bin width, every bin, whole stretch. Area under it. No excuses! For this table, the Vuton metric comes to 13.4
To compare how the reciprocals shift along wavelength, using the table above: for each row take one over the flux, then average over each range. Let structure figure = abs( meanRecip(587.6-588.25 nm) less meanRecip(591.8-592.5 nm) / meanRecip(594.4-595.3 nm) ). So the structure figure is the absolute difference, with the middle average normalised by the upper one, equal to 0.89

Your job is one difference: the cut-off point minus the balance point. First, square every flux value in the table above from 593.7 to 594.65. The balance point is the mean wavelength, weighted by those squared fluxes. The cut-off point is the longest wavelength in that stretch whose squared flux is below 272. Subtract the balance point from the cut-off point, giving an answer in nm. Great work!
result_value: 0.27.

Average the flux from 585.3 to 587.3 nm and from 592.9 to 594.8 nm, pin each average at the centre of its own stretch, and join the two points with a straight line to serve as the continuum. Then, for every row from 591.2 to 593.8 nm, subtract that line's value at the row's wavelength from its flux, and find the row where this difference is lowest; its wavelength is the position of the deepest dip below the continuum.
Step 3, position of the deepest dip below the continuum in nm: 593.486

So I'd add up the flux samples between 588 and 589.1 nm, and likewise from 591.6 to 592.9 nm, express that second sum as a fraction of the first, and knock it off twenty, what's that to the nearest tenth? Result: 18.7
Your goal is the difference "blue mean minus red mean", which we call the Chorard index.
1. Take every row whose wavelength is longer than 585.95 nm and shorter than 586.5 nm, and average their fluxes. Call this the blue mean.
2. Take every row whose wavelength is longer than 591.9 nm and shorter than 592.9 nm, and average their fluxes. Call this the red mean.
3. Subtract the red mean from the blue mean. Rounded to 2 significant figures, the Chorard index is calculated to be -1.3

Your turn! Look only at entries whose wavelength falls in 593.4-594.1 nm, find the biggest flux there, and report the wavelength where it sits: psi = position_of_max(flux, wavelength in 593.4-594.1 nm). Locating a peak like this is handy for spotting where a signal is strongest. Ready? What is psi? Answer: 593.897 nm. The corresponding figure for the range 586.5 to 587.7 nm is 587.504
